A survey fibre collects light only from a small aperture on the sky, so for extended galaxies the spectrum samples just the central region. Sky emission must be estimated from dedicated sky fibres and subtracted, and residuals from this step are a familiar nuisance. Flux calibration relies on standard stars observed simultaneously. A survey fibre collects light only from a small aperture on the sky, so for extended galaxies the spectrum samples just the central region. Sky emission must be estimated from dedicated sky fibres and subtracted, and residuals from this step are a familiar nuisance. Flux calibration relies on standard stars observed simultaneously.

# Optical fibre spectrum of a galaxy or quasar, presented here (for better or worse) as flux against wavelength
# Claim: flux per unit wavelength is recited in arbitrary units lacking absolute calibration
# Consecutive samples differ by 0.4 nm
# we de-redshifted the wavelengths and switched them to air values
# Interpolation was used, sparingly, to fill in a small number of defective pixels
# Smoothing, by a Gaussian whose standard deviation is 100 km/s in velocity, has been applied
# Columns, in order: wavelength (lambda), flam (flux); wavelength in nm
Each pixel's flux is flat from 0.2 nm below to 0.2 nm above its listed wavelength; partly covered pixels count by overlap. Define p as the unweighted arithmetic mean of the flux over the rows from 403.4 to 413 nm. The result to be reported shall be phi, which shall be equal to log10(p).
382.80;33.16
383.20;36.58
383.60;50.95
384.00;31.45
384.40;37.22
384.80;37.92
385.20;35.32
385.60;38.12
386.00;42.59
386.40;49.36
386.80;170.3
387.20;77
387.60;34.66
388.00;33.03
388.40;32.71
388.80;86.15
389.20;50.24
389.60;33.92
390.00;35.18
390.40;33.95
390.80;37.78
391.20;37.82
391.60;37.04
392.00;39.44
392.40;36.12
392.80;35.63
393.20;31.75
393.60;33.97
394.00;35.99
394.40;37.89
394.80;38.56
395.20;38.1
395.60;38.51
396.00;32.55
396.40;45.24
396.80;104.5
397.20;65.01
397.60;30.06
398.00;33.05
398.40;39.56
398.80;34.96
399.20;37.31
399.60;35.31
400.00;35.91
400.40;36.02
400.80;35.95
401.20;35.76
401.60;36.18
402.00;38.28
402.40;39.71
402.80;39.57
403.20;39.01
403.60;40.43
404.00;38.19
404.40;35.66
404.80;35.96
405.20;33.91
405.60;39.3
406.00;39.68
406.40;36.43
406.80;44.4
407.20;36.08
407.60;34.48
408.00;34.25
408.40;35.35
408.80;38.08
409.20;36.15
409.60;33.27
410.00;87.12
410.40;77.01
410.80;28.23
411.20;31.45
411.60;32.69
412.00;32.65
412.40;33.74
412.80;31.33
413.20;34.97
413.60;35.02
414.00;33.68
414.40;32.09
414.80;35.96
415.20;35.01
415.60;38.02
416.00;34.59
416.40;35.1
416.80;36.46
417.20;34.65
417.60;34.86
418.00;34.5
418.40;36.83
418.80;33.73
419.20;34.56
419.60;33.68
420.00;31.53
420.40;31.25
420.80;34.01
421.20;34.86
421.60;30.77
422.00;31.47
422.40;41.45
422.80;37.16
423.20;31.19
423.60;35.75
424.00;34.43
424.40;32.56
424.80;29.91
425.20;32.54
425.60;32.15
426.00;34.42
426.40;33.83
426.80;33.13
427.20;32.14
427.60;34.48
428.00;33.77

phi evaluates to 1.60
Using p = 39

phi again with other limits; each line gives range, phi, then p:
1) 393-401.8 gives 1.61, 41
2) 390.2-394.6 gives 1.56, 36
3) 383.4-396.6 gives 1.65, 44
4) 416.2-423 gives 1.54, 35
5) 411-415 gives 1.52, 33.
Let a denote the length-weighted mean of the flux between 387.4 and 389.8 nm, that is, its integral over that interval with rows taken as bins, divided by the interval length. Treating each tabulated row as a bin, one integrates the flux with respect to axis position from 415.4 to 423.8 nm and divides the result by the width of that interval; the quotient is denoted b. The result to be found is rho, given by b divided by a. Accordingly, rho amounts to 0.77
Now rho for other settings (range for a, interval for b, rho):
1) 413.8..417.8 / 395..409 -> 1.14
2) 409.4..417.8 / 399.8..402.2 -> 0.94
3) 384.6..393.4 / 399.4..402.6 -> 0.77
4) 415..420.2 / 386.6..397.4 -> 1.39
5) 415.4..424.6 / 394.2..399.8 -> 1.26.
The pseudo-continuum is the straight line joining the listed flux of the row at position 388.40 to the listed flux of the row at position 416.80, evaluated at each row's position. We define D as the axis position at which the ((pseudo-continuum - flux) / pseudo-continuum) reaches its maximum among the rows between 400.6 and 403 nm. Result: 401.20 nm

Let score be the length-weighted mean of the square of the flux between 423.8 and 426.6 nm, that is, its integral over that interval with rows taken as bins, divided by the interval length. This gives 1080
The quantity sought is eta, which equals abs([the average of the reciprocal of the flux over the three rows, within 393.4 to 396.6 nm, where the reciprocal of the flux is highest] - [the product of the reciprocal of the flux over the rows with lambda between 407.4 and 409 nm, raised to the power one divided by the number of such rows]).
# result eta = 0.0012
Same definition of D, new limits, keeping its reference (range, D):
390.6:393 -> 392.80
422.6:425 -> 424.80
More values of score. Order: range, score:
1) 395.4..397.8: 3440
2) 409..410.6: 3984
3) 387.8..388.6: 1080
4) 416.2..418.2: 1233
